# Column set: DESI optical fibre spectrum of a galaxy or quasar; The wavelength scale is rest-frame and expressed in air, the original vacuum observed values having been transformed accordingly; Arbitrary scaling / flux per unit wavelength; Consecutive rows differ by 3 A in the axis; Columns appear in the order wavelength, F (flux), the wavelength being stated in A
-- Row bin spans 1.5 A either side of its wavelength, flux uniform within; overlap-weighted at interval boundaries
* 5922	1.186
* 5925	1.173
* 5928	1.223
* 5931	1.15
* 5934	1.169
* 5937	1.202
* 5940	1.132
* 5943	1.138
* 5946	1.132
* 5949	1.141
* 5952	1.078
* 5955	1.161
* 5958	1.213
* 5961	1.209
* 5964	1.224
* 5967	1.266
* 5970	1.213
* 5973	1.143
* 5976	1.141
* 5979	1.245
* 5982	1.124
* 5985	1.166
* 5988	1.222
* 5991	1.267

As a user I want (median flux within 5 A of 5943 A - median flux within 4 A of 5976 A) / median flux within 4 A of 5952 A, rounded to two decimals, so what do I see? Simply -0.01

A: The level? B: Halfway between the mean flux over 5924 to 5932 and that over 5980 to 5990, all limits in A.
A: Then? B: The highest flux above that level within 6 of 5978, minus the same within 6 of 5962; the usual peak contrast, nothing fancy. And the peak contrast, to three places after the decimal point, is -0.021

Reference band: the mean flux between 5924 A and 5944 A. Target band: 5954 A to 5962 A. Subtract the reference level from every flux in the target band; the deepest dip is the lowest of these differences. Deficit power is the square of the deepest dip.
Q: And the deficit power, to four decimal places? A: 0.0001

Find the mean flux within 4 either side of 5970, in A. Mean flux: 1.21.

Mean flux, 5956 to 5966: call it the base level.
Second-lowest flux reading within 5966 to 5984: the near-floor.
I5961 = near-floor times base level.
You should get 1.39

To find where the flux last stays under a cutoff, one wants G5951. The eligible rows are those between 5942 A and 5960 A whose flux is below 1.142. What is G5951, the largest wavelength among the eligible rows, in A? 5952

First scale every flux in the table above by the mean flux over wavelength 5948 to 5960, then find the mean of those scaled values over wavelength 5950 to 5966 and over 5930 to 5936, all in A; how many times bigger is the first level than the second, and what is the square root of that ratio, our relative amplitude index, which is 1.01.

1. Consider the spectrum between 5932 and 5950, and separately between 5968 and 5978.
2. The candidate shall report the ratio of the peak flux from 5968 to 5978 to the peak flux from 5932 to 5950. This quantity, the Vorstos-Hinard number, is 1.01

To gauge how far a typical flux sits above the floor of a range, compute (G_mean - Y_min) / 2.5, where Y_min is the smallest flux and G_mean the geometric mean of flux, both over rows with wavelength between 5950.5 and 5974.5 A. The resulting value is 0.044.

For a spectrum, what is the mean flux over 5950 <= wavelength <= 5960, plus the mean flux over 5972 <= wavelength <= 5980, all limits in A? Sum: 2.33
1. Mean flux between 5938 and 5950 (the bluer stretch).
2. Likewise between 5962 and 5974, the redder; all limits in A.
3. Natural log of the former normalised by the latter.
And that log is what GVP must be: -0.065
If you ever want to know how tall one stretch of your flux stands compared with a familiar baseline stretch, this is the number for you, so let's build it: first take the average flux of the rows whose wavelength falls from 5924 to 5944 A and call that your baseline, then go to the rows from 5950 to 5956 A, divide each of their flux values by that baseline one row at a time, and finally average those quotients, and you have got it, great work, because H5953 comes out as 0.96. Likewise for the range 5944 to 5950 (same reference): 0.97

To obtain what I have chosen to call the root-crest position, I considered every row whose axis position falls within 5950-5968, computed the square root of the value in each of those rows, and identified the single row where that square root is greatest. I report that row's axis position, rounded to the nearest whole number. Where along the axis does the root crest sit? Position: 5967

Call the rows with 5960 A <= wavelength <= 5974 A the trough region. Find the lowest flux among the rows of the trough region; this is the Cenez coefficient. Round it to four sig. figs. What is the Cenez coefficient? 1.143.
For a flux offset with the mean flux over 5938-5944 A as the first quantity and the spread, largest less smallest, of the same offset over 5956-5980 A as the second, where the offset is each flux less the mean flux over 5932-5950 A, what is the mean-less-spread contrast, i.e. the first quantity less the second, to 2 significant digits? -0.14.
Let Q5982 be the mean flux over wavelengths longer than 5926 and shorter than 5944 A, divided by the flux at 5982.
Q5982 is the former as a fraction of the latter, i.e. 1.04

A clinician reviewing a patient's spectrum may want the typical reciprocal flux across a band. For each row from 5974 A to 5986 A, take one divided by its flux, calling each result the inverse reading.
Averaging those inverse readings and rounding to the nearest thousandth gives 0.857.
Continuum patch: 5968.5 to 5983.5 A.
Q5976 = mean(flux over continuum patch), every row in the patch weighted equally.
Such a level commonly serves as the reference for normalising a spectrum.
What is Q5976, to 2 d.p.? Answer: 1.17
